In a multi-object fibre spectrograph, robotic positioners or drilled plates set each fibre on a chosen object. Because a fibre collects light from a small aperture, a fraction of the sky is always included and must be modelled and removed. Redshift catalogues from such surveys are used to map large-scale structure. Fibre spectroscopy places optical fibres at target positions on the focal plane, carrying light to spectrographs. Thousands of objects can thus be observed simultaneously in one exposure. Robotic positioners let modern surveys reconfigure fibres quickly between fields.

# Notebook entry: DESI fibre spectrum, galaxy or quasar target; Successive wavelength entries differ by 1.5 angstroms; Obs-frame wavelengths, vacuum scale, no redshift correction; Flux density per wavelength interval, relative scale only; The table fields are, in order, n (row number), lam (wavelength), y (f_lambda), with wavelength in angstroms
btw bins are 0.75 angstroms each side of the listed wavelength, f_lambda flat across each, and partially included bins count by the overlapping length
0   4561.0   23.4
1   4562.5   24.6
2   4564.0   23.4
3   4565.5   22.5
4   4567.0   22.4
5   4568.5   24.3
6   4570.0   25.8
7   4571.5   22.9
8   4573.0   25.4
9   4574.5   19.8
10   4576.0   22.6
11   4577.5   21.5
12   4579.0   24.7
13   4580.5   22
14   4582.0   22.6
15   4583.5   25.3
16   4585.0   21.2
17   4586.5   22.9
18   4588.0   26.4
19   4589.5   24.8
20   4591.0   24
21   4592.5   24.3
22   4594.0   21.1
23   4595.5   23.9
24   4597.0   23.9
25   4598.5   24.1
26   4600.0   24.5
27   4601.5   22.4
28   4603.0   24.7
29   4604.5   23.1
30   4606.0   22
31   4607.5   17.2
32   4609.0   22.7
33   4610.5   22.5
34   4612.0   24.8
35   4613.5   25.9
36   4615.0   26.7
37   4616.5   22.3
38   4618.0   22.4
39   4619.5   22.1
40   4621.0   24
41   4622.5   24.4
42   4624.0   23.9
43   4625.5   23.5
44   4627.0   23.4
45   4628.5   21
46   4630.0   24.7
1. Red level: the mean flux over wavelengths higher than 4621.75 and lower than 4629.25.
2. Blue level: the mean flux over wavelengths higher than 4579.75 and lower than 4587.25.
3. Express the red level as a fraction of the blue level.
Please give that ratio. 1.02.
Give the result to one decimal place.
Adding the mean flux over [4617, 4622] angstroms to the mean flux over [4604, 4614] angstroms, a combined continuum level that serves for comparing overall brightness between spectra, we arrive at 45.4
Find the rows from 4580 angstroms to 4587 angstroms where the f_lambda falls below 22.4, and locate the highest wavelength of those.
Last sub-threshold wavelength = 4585.0 angstroms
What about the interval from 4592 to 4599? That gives 4594.0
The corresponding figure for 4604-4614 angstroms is 4607.5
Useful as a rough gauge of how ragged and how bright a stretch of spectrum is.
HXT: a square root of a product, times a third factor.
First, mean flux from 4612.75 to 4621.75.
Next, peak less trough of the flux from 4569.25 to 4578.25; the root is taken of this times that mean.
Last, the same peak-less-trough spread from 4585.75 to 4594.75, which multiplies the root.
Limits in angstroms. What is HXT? 63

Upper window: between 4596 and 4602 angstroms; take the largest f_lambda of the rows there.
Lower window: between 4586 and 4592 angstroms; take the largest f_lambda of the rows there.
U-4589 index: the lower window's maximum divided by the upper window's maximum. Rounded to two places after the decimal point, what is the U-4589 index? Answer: 1.08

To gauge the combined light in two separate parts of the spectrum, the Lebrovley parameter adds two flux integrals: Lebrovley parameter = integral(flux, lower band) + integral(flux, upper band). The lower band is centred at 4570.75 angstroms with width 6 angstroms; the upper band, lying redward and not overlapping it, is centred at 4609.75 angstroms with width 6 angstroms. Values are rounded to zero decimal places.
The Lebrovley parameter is 278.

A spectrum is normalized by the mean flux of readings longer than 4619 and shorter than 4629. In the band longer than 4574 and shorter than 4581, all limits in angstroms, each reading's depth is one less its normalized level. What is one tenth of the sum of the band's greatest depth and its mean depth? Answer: 0.019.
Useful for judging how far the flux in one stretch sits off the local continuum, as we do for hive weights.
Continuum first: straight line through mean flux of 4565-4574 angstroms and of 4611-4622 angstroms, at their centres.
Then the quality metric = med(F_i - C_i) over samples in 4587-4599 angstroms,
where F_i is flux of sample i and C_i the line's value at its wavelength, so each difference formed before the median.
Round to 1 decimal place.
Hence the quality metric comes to 0.1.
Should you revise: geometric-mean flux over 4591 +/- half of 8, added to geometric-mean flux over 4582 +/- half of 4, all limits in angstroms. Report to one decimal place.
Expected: 47.3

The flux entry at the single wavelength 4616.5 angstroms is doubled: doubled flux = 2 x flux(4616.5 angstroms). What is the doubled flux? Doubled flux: 45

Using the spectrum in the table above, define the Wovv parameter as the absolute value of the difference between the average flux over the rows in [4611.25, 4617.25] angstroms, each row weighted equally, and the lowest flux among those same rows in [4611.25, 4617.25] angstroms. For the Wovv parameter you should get 2.6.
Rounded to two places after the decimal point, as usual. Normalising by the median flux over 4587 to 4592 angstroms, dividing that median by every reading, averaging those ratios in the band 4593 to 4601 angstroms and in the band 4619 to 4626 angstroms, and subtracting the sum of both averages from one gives -1.11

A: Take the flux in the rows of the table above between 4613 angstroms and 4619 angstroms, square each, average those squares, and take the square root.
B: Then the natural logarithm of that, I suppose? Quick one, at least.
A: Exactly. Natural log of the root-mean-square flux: 3.19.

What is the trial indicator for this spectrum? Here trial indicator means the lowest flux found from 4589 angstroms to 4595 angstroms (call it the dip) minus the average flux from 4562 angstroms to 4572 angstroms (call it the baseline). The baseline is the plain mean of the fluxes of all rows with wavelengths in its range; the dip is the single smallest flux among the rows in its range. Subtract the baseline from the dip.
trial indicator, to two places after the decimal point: -2.60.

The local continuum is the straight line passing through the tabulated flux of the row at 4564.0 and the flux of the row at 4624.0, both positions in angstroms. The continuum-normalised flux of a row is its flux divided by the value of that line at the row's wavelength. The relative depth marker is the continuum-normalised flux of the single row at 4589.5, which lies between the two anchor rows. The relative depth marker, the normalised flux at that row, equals 1.05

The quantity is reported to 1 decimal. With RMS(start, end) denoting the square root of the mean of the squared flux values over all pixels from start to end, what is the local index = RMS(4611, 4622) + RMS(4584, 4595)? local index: 47.7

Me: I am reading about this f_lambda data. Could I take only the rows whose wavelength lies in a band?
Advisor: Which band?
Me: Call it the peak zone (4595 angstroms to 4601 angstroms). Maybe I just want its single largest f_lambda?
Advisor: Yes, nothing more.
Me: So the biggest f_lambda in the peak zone 24.5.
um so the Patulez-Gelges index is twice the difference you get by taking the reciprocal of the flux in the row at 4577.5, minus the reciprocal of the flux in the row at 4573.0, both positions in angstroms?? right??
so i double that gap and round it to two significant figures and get 0.014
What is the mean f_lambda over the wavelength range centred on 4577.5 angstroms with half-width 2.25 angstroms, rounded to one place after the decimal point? 22.9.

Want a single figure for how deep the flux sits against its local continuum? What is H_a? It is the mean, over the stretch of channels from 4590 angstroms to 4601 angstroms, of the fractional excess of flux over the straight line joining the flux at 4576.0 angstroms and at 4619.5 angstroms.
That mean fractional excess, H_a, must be 0.06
